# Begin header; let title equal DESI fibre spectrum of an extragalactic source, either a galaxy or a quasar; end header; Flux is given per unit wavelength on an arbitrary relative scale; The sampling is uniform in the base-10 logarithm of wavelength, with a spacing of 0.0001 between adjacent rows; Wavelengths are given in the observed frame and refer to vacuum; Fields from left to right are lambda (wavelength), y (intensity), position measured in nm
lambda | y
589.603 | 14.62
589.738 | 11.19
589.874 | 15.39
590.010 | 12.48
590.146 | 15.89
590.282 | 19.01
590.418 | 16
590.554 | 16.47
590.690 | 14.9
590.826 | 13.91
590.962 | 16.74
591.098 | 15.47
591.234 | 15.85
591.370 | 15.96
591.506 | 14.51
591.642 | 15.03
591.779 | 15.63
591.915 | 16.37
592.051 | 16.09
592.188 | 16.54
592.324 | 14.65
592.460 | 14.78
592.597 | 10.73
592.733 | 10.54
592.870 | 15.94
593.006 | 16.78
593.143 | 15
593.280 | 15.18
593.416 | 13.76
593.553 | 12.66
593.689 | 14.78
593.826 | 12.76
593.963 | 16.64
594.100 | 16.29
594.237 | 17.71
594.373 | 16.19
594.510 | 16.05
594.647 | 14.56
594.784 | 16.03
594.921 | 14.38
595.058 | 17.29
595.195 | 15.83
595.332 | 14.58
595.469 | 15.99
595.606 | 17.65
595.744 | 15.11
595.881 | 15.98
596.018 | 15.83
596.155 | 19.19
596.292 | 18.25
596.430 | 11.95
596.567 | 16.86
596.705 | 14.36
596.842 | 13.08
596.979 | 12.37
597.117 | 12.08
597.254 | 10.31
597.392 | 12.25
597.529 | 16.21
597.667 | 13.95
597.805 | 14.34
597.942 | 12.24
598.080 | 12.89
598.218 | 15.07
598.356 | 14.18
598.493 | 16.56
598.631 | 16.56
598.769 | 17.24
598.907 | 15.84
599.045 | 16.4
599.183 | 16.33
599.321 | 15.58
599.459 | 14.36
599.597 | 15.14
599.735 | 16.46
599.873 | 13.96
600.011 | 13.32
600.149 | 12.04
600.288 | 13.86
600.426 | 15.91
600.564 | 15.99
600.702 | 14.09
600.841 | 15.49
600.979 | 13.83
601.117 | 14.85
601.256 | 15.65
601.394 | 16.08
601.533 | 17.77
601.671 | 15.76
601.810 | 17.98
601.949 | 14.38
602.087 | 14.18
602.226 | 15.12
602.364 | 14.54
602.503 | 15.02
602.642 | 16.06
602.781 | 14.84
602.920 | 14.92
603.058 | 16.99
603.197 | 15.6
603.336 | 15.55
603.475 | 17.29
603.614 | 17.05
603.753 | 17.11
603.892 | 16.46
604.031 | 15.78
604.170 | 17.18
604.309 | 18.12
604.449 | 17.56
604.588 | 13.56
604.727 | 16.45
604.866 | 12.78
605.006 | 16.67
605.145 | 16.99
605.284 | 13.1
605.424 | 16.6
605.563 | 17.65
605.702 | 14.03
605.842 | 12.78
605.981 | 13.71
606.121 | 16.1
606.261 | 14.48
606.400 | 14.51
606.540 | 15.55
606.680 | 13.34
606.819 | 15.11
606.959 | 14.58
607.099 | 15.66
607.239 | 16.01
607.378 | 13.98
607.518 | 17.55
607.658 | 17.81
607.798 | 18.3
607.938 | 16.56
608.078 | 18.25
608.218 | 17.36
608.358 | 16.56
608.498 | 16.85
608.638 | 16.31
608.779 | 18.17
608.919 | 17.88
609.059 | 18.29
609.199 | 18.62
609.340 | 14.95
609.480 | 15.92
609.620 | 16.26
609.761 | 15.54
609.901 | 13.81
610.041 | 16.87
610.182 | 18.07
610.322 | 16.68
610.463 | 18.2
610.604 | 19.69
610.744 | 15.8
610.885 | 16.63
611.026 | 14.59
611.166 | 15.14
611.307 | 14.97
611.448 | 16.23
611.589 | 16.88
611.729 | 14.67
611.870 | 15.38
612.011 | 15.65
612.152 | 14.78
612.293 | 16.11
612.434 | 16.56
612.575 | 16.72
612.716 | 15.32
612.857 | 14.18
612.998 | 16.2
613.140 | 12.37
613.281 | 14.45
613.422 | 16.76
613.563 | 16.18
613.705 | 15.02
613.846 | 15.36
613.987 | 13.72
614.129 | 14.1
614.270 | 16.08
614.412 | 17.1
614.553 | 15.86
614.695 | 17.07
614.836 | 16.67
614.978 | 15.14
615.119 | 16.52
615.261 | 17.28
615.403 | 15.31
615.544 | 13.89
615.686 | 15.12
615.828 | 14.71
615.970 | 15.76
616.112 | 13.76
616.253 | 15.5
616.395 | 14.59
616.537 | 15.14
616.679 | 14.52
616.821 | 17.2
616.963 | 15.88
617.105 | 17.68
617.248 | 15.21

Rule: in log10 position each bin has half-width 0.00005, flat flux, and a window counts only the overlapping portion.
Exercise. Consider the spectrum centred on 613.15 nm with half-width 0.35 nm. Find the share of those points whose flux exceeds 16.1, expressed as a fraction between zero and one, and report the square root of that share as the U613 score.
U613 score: 0.63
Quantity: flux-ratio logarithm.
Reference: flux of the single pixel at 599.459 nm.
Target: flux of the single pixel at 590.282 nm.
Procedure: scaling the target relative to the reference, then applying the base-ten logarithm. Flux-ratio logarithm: 0.12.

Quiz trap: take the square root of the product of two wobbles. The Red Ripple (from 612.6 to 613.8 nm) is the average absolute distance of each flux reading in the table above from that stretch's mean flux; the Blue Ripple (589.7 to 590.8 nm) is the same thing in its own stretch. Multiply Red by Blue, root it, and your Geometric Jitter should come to 1.35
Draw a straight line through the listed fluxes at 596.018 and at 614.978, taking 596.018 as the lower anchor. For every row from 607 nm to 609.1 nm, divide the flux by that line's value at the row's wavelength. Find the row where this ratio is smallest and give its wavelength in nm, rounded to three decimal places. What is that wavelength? 607.378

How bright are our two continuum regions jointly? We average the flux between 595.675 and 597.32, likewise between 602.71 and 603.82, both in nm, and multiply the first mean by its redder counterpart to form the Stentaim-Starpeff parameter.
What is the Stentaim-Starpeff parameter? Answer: 236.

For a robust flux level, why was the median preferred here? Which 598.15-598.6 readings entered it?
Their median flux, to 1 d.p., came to 15.1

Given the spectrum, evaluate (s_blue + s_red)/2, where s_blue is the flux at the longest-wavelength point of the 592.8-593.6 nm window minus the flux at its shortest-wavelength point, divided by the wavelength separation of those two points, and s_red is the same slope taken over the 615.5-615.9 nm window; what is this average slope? -1.0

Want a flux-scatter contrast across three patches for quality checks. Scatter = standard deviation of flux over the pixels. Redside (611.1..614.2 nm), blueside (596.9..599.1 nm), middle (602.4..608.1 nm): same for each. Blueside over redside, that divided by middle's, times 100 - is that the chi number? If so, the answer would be 117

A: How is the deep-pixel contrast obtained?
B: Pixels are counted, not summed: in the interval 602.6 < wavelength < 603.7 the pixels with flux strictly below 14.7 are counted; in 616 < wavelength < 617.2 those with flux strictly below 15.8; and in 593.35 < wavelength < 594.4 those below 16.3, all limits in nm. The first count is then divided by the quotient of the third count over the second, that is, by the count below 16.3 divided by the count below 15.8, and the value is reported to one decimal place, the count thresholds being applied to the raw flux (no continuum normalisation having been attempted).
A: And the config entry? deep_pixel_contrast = 0.0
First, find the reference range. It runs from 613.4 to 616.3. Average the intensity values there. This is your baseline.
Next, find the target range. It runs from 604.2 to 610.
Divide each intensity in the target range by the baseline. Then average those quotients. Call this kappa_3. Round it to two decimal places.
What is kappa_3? 1.03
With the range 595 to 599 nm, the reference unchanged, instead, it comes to 0.96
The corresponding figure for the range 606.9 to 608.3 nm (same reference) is 1.07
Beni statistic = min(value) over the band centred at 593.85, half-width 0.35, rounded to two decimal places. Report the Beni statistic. 12.66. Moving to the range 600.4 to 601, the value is 13.83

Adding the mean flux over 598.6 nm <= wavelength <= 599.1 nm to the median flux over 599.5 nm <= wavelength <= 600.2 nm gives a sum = 30.5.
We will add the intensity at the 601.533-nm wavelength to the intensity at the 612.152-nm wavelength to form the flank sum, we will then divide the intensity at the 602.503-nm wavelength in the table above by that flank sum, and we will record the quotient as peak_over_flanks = 0.461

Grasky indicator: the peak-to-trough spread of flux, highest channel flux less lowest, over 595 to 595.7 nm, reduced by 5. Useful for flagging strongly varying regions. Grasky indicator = -1.9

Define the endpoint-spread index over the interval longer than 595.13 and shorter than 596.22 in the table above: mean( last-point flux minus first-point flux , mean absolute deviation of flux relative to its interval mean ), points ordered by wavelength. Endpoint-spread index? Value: 2.2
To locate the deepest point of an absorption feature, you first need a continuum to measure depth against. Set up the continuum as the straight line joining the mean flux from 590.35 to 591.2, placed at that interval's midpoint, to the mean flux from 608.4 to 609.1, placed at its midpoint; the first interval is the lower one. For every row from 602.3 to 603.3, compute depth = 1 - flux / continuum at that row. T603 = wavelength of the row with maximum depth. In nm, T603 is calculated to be 602.364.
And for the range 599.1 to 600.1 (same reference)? 600.011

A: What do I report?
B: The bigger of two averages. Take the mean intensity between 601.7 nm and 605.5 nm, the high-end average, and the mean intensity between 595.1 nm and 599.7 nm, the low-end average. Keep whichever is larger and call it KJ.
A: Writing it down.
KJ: 15.85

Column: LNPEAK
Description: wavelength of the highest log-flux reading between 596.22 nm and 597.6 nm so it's 596.292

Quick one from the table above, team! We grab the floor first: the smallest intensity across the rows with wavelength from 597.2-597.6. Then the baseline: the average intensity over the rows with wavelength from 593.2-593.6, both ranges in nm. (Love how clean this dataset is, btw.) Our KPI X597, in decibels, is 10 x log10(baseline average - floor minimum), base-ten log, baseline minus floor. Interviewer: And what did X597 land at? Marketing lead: 6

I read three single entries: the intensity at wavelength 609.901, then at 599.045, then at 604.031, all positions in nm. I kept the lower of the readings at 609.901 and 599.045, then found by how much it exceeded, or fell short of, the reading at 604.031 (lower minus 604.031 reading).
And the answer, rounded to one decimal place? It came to -2.0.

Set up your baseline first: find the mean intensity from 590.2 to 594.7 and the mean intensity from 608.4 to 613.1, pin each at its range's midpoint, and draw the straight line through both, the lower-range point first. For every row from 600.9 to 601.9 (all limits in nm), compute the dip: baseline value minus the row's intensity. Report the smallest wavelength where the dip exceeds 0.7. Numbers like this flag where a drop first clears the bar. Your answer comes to 600.979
